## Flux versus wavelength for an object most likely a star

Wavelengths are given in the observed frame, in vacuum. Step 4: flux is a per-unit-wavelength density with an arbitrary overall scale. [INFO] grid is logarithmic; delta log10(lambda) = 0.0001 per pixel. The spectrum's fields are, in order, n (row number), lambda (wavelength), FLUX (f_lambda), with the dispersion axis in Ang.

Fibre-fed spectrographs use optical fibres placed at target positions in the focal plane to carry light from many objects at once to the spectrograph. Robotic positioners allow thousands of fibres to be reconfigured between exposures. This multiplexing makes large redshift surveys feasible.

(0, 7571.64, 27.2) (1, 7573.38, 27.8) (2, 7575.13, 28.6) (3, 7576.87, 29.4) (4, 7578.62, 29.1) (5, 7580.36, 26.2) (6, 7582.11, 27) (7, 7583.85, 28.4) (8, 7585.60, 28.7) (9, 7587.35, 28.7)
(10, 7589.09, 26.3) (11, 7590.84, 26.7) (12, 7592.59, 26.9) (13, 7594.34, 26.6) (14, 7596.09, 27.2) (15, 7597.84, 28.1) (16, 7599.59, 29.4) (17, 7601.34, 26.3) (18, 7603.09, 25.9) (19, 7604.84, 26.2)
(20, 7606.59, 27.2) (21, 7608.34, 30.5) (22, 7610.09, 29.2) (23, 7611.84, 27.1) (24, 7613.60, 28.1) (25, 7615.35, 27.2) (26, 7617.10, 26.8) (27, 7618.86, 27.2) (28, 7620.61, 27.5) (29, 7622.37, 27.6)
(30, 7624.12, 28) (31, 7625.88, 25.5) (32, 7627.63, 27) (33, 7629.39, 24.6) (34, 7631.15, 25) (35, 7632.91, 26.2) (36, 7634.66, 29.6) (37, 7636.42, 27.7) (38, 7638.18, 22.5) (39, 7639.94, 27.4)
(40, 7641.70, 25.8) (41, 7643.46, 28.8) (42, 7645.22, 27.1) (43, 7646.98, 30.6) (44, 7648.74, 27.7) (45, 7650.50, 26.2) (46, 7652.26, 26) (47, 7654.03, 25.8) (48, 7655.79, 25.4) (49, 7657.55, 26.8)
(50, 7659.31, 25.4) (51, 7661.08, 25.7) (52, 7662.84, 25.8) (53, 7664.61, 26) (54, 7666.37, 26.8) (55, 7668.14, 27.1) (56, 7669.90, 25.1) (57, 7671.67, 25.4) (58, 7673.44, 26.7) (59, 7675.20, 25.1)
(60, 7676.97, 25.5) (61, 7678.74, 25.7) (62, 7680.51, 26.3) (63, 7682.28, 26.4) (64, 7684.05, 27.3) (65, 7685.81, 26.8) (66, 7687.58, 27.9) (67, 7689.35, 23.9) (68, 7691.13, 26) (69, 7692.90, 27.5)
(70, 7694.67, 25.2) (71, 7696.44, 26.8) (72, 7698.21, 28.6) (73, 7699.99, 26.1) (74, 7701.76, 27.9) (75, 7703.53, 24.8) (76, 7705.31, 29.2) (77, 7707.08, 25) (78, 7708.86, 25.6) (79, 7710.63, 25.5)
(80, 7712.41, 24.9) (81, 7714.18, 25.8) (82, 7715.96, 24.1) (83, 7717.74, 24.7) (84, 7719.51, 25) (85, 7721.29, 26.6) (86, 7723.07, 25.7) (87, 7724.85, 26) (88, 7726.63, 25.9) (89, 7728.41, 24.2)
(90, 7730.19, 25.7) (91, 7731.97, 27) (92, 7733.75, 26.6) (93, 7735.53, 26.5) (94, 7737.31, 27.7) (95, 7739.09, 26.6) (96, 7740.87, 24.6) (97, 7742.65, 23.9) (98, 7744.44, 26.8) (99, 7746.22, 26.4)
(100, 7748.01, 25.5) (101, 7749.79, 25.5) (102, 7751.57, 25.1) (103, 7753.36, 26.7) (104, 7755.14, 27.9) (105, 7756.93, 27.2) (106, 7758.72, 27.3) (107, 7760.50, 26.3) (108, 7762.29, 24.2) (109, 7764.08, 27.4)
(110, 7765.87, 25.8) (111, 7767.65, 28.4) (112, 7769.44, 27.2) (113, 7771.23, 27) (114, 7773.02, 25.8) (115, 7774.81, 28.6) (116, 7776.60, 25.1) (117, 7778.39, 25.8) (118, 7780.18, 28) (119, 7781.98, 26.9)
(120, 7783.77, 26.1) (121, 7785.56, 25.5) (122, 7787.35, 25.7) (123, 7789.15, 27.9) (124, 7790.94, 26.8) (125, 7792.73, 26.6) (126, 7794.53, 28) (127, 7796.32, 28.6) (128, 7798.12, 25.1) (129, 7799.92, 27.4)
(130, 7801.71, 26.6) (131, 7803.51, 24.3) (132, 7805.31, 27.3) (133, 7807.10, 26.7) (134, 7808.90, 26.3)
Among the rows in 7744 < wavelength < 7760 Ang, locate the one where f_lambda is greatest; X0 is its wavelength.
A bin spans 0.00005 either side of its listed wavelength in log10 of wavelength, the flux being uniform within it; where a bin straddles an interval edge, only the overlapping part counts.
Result 7755.14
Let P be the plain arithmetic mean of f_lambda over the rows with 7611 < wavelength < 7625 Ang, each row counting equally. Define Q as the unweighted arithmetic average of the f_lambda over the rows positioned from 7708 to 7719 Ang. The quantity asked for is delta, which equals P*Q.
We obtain 689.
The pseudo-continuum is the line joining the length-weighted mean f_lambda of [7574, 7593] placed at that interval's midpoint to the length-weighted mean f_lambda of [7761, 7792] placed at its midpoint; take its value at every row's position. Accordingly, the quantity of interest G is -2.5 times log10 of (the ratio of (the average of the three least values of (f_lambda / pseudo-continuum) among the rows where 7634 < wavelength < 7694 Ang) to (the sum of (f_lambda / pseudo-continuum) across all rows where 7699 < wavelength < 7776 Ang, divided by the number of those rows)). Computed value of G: 0.119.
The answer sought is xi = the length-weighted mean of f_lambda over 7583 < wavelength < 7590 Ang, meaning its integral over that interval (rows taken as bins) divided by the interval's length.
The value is 28.0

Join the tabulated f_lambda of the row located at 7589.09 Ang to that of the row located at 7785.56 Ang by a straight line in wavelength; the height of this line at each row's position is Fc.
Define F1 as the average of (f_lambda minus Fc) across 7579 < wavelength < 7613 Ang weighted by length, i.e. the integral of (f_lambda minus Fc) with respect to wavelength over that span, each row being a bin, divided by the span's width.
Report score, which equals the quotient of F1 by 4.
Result 0.32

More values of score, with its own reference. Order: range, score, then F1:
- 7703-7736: -0.01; 0.0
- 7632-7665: 0.15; 0.6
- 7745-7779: 0.22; 0.9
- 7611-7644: 0.16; 0.7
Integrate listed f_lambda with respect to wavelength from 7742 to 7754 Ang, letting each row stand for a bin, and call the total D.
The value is 308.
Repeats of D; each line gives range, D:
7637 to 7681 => 1156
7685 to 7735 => 1302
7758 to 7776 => 482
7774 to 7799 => 669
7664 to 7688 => 631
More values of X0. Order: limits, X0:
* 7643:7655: 7646.98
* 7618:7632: 7624.12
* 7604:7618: 7608.34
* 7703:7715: 7705.31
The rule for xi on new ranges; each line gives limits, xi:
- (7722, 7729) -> 25.5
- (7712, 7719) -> 24.9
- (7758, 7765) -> 26.3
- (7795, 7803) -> 26.9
